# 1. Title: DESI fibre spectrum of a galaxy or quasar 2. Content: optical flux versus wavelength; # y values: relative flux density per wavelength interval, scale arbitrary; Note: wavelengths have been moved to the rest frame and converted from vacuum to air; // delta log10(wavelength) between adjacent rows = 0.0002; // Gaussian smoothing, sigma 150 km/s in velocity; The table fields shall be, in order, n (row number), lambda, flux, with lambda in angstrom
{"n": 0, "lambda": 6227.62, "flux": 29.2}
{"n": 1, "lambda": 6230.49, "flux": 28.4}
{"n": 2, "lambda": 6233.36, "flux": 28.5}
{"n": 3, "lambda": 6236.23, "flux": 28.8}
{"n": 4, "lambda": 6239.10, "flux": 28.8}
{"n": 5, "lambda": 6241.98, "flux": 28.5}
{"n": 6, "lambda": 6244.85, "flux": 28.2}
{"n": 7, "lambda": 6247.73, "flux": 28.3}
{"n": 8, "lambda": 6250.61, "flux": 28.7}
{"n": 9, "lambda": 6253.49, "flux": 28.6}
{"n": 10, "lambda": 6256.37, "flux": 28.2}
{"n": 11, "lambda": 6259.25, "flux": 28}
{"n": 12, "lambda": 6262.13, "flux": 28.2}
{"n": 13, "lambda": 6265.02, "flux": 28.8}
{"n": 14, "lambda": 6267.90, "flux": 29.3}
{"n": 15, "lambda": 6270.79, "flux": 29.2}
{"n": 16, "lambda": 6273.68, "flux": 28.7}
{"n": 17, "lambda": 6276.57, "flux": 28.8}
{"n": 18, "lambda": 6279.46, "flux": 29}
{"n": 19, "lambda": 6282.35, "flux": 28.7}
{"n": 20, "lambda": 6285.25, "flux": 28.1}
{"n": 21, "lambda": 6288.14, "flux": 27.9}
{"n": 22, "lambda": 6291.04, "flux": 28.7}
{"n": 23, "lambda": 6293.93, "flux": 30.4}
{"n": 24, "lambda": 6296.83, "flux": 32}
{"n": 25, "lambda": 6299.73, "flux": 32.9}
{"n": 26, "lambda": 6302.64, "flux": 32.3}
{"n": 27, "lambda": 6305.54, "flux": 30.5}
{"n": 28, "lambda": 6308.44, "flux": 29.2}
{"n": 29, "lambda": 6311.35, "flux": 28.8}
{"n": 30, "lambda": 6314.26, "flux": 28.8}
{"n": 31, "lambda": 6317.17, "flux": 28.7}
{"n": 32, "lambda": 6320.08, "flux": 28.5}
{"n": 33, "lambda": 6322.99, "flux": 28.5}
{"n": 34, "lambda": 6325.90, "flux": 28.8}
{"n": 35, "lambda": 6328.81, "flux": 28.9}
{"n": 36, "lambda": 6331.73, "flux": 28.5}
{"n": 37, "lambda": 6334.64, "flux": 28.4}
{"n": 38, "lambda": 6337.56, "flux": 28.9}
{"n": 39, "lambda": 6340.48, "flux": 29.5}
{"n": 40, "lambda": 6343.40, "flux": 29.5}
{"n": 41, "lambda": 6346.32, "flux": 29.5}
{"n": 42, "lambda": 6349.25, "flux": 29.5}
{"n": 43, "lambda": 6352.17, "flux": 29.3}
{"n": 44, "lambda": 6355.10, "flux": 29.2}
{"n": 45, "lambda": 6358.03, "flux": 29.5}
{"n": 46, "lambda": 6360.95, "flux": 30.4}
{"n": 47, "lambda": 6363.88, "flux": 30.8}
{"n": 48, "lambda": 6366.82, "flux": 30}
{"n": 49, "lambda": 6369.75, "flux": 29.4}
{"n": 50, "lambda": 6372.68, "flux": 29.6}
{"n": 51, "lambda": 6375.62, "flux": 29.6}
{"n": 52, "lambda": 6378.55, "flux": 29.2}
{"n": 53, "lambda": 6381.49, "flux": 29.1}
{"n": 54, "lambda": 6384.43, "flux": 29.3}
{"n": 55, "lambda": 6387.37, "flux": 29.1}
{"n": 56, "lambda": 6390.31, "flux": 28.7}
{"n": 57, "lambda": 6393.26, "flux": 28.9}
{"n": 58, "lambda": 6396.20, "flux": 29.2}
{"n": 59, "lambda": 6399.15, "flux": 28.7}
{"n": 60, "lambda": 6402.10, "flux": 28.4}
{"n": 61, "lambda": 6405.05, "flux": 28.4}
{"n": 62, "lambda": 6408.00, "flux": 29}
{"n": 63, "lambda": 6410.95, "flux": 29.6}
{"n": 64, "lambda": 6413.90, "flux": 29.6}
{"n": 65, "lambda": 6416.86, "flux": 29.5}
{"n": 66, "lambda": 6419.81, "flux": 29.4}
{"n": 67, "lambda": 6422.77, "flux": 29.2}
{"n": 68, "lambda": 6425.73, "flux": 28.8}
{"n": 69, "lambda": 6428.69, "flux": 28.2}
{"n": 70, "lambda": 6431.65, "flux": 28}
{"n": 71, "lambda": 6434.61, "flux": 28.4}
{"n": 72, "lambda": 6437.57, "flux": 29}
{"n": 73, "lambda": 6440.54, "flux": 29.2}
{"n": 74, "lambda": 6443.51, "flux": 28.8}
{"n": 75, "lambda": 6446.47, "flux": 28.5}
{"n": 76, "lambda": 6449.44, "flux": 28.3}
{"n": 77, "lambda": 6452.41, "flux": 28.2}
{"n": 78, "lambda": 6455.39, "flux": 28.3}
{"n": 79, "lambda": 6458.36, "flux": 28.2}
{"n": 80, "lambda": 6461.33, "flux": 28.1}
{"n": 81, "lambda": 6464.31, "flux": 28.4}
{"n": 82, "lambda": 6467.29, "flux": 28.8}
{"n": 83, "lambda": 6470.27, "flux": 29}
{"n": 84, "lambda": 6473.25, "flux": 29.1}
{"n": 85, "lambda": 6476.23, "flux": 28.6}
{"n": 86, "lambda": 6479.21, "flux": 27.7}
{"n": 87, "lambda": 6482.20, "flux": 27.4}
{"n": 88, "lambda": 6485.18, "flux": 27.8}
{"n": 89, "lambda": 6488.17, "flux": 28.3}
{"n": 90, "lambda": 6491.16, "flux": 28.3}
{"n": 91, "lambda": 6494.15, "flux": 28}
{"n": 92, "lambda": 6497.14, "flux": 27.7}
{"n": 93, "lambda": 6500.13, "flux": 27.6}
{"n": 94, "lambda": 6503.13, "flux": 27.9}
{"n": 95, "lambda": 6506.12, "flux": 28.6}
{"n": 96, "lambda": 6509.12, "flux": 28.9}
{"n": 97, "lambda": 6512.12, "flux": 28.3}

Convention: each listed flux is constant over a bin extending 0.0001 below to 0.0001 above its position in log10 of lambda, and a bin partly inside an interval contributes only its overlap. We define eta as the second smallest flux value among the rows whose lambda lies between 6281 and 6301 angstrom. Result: 28.1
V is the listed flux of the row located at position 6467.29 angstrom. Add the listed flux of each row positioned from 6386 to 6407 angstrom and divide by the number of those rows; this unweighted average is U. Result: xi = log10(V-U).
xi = -1.5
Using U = 28.77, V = 28.8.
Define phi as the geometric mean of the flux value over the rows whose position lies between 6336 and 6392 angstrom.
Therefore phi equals 29.5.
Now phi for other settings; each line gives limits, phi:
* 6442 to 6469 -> 28.4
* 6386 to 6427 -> 29.0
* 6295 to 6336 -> 29.6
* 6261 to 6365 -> 29.3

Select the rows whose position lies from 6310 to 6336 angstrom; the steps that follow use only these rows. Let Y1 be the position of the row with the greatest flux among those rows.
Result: 6328.81 angstrom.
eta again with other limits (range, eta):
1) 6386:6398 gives 28.9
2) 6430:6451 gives 28.3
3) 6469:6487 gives 27.7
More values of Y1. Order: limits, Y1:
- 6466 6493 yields 6473.25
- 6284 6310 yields 6299.73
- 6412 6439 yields 6413.90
